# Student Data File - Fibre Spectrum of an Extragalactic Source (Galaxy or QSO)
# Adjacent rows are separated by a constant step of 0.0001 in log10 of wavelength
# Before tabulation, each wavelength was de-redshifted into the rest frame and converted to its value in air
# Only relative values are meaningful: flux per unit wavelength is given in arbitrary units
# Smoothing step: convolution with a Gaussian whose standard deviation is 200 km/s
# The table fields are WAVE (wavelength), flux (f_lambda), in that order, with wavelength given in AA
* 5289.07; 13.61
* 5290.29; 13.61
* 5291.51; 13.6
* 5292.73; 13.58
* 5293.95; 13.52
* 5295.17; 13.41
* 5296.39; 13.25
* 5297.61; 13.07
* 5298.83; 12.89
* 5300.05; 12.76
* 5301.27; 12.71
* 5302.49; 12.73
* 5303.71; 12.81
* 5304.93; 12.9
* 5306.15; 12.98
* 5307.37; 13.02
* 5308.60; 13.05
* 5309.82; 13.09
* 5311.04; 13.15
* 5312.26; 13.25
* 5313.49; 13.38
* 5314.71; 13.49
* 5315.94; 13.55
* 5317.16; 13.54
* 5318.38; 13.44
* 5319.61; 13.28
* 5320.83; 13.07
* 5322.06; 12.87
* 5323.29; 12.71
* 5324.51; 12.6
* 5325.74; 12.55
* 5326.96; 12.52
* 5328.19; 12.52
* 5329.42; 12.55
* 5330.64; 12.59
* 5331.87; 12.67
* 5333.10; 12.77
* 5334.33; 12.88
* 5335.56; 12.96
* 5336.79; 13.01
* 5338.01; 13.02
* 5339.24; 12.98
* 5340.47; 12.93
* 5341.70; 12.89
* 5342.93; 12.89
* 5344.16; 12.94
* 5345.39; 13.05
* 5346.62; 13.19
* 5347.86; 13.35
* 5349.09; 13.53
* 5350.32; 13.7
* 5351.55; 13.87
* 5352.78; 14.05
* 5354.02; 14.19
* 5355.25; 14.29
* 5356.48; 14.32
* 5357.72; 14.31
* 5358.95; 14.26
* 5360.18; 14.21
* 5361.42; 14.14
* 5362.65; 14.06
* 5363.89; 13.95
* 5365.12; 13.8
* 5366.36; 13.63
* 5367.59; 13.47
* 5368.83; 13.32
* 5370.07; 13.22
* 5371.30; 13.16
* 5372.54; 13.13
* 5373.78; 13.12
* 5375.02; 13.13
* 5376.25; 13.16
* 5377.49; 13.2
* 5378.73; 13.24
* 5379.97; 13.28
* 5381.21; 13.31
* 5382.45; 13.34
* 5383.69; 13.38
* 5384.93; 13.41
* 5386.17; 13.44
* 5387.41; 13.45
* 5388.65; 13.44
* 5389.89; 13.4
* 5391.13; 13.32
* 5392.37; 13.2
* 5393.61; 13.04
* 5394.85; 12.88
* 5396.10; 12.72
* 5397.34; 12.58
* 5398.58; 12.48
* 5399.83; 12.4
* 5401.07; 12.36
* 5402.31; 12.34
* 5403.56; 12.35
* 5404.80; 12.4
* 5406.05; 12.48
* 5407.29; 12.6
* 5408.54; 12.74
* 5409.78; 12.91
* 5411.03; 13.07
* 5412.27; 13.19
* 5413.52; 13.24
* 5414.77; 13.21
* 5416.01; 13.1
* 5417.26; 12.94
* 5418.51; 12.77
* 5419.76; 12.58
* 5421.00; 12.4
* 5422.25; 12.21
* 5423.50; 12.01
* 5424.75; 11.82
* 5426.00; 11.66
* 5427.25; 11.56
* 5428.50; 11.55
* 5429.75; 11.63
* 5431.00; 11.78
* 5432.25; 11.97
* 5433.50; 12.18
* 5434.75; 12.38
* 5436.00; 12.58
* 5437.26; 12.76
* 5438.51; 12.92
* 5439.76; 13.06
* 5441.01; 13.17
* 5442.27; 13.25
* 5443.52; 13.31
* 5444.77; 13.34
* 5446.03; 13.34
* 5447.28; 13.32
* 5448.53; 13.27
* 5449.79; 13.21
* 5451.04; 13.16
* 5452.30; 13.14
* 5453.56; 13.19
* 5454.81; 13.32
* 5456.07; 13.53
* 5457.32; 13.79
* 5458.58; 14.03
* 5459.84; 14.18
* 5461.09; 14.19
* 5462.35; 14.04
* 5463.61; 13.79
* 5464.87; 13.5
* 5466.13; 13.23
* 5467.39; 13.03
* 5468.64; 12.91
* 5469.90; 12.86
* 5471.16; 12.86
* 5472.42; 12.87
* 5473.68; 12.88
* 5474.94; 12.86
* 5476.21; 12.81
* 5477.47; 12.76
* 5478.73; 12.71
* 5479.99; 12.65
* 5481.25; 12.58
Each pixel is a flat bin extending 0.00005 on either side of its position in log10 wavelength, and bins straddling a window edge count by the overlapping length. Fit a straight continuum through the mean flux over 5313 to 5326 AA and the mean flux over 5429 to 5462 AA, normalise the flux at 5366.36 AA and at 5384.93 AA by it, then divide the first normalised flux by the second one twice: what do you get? 0.99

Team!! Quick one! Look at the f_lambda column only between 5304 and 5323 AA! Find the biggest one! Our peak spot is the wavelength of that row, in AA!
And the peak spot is 5315.94 AA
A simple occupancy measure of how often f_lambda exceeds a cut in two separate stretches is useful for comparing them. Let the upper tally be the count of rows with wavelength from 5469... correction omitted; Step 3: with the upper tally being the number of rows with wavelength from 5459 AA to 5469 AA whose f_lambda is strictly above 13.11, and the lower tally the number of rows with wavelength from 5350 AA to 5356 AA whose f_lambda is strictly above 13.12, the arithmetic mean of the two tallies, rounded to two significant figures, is 5.5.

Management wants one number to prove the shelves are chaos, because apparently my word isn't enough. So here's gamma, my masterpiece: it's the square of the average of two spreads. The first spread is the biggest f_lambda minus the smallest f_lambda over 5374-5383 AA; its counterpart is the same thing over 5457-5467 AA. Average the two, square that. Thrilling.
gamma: 0.34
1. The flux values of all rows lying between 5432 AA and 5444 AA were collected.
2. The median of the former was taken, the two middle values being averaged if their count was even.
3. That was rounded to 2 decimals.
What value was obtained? 12.84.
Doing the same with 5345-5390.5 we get 13.44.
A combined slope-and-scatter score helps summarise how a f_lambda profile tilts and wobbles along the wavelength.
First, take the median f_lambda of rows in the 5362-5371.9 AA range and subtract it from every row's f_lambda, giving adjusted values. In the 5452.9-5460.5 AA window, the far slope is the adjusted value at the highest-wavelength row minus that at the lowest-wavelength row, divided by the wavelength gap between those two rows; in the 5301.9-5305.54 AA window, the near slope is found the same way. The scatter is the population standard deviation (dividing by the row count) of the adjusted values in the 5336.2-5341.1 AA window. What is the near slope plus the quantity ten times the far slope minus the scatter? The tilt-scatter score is 1.6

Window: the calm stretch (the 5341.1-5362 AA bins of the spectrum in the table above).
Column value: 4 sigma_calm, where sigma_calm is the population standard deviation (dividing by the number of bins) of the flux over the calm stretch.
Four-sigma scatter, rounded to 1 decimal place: 2.2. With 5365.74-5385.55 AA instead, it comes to 0.6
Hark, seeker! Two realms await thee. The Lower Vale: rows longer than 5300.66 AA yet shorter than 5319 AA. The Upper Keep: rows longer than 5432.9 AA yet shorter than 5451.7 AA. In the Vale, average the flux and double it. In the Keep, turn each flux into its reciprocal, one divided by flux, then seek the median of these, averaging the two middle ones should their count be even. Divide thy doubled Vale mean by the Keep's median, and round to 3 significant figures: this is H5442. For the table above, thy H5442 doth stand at 346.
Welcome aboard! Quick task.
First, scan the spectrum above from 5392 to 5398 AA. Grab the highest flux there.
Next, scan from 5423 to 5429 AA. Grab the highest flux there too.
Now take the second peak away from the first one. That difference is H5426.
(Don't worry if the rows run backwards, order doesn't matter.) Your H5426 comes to 1.2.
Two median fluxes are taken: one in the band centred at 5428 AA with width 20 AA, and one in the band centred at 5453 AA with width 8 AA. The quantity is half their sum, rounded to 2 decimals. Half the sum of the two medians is 12.65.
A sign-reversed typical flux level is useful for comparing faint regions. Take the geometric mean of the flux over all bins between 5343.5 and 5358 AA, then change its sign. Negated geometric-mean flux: -13.7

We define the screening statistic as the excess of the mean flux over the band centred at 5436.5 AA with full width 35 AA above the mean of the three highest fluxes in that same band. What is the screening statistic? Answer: -0.74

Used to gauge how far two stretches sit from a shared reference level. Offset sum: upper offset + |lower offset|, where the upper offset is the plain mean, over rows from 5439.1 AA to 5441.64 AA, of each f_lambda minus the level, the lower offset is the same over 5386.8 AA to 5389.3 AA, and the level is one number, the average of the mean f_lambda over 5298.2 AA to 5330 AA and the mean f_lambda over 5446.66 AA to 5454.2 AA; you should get 0.4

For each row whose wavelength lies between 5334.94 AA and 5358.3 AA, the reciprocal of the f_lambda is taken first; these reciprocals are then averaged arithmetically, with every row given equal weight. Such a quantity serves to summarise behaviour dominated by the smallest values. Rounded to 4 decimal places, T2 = 0.0745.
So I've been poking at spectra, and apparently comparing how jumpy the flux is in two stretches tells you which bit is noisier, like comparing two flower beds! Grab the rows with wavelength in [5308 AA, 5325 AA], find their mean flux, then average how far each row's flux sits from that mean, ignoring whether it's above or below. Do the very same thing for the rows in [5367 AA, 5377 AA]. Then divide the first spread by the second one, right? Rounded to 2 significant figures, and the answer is 2.6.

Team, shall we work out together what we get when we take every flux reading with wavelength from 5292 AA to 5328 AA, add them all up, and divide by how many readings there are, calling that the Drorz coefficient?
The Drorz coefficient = 13.1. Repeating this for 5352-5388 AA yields 13.6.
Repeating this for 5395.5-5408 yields 12.5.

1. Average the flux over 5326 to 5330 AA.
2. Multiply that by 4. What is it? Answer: 50.1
